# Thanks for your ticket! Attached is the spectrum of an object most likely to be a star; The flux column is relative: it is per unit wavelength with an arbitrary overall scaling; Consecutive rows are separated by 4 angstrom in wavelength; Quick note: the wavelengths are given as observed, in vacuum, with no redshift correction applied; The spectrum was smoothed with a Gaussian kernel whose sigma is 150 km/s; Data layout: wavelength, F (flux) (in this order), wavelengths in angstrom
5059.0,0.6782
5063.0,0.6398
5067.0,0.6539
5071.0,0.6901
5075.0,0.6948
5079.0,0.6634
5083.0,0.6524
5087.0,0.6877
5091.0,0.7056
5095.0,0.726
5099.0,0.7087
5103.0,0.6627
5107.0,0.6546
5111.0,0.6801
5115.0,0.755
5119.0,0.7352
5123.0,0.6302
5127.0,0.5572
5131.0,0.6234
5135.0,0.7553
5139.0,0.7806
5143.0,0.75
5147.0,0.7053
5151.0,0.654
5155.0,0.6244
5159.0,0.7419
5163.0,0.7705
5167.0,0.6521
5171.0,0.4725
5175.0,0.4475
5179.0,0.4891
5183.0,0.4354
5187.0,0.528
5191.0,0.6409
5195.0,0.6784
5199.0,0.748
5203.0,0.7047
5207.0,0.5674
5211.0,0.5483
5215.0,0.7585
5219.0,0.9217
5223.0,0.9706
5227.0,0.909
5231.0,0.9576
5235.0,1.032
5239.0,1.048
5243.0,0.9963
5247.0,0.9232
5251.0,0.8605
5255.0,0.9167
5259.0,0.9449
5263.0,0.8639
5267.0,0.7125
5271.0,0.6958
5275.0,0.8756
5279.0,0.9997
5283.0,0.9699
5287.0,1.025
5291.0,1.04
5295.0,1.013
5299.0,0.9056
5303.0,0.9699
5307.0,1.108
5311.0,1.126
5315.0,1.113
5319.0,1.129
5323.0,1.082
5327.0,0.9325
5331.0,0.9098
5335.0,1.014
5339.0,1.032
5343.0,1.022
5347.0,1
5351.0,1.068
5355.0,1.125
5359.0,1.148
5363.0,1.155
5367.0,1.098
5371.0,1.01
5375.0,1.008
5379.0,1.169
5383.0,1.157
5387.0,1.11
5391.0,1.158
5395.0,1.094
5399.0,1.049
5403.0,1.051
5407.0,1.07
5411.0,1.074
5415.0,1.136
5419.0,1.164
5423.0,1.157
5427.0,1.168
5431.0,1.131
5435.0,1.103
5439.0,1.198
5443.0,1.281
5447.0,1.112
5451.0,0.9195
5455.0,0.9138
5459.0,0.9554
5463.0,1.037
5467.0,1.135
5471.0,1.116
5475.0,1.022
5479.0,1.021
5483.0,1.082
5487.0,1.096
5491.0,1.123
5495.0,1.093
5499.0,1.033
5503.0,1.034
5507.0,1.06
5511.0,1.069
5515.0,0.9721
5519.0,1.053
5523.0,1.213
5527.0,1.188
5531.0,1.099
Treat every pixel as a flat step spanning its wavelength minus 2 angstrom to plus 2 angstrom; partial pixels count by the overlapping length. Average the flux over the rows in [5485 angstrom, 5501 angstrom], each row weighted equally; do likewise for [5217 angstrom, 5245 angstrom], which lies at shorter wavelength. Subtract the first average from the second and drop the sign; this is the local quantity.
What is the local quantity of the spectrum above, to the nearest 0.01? 0.11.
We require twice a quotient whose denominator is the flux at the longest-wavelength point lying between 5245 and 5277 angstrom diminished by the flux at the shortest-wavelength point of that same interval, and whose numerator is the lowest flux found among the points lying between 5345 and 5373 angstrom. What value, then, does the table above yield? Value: -42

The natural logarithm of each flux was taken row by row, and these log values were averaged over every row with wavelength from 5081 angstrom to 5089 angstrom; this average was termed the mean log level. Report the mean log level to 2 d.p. -0.40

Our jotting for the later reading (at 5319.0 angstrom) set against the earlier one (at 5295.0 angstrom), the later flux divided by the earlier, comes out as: 1.1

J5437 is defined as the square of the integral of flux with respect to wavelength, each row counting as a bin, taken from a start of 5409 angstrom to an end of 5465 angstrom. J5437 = 3770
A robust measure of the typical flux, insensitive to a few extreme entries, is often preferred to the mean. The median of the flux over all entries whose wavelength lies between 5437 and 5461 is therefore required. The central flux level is 1.03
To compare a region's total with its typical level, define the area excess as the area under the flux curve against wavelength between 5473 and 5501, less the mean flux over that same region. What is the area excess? 28.8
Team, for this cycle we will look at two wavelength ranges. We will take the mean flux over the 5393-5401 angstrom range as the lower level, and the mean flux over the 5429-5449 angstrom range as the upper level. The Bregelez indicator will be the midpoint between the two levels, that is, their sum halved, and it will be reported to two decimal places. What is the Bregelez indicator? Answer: 1.12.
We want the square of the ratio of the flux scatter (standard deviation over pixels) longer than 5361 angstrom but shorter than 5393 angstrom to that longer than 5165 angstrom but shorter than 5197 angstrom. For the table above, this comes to 0.4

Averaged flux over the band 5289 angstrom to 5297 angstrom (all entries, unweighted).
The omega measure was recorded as 1.0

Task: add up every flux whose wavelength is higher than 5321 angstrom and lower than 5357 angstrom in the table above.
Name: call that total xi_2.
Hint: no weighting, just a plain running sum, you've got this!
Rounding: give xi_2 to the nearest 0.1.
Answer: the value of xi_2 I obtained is 9.2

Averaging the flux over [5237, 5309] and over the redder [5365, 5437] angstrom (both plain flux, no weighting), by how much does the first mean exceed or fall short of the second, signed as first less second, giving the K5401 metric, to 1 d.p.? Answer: -0.2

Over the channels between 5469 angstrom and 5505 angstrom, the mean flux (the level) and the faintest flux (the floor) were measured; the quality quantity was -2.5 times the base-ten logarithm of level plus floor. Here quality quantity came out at -0.8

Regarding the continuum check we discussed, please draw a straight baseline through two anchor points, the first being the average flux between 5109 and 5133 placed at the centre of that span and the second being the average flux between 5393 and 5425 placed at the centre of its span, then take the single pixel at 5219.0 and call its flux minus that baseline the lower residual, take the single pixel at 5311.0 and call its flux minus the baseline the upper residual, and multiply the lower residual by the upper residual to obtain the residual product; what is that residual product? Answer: 0.019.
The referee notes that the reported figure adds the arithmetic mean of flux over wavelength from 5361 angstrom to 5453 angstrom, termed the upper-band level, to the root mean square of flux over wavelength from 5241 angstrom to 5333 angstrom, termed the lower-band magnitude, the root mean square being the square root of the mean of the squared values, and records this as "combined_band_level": 2.1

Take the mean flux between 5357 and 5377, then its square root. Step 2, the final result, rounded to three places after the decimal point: 1.041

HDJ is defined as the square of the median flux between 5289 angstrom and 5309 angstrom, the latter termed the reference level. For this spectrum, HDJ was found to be 1.03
